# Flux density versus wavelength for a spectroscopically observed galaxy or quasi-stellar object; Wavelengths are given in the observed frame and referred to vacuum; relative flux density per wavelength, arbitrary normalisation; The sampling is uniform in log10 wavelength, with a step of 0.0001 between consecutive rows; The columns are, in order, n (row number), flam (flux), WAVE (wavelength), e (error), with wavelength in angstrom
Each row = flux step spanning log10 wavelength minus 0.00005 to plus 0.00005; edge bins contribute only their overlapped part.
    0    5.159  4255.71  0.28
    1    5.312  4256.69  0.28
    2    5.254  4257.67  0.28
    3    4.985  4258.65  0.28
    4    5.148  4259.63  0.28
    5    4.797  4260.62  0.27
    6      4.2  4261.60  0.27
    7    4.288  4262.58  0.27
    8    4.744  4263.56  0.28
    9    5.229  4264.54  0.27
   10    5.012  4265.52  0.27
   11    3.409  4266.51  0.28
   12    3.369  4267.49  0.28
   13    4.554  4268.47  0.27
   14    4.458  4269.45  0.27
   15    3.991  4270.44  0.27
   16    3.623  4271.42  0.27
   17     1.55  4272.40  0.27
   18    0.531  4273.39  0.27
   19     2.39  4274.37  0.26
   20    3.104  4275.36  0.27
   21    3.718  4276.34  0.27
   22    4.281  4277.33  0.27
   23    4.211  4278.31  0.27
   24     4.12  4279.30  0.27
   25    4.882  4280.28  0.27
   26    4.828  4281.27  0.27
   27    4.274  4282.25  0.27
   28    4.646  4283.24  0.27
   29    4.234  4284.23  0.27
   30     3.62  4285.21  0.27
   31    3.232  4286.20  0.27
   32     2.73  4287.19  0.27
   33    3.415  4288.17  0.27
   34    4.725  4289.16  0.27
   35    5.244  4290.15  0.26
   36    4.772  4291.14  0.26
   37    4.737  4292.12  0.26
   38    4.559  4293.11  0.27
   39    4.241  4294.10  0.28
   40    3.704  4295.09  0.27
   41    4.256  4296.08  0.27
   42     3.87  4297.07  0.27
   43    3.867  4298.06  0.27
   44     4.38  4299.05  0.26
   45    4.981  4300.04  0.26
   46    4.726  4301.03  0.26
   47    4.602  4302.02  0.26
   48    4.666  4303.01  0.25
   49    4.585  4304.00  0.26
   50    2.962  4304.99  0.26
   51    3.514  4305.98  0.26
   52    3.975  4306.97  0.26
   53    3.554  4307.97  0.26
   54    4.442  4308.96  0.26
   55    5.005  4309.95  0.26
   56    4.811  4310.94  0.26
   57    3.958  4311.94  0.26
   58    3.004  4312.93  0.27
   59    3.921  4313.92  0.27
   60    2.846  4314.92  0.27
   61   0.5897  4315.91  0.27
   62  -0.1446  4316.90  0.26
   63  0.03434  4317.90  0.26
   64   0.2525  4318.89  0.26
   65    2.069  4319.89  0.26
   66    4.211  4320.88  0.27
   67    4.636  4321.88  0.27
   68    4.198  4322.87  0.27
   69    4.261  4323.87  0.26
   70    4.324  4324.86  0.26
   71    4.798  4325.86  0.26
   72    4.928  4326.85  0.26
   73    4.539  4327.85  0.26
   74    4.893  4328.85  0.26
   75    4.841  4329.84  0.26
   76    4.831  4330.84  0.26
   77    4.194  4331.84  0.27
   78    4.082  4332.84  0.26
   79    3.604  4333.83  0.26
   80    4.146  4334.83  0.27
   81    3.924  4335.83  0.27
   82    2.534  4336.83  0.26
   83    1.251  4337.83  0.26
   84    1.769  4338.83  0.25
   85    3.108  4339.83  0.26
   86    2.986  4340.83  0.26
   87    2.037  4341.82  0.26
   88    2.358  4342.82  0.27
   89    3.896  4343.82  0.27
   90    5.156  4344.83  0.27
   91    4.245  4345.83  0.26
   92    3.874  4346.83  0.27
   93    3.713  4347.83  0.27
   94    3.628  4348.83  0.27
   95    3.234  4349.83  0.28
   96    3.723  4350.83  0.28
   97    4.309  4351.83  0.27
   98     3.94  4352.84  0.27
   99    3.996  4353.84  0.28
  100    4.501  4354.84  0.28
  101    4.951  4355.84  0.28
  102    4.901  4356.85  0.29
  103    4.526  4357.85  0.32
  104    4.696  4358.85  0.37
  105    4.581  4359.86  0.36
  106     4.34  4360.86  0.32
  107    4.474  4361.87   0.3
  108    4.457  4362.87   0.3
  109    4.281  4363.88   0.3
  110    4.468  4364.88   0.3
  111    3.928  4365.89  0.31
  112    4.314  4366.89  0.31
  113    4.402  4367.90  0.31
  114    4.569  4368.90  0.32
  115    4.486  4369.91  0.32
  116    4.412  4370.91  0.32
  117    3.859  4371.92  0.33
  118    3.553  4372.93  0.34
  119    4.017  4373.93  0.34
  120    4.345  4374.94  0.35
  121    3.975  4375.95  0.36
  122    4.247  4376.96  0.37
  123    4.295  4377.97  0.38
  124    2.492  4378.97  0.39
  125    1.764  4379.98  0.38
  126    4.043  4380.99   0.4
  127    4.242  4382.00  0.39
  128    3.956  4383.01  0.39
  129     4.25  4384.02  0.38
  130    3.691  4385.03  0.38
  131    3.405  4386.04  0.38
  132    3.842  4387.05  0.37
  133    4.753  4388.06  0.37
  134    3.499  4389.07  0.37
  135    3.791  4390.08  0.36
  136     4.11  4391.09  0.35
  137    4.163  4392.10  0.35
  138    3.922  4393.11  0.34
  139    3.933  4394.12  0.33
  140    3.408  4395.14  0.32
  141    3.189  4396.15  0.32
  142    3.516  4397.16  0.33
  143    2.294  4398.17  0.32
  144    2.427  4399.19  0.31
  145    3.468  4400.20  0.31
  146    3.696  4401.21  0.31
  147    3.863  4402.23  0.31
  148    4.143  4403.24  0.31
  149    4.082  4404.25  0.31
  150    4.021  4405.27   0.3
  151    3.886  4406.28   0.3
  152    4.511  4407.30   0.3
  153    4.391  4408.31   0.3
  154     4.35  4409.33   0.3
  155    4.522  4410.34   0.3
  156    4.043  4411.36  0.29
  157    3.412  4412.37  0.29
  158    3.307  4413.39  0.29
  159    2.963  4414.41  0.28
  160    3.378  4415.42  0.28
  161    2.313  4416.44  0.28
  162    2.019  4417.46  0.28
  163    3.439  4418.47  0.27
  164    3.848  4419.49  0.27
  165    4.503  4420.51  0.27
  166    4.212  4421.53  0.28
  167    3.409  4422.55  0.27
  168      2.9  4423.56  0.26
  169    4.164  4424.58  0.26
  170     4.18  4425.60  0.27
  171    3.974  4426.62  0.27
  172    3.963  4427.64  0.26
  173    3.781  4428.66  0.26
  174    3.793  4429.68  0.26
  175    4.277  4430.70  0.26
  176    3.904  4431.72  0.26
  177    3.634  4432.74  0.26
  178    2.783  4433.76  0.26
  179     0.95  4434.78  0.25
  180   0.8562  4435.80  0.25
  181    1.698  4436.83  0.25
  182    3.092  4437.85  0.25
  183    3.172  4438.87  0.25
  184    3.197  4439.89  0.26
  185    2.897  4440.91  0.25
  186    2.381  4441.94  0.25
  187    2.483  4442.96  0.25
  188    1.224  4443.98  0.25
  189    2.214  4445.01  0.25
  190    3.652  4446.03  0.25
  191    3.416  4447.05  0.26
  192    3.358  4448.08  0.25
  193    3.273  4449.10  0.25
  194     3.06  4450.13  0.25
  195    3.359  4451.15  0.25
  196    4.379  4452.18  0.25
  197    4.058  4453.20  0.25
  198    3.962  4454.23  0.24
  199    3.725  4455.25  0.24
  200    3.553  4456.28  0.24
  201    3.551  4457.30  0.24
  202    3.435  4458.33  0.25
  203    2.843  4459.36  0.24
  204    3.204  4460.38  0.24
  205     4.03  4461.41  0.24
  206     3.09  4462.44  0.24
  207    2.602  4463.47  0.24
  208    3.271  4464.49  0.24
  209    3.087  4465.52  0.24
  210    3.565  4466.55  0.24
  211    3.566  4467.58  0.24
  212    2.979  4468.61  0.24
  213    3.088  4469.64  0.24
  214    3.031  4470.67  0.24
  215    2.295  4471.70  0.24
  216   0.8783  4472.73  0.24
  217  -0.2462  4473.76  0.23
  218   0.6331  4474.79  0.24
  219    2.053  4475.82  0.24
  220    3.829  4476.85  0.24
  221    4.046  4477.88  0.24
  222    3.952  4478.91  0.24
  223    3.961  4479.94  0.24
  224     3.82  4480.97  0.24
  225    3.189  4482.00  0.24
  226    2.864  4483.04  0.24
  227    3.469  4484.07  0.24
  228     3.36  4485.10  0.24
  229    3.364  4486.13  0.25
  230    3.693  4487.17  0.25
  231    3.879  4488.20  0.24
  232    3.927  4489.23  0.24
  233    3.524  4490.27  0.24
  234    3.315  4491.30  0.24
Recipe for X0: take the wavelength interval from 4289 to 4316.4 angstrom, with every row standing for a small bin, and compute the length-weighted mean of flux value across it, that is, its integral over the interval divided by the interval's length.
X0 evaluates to 4.1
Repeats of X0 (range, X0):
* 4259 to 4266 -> 4.8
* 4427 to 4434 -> 3.8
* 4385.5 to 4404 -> 3.6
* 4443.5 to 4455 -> 3.3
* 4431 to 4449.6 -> 2.7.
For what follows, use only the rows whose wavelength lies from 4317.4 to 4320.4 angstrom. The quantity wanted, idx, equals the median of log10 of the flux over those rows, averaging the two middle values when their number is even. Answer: -0.60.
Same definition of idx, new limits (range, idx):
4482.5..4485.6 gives 0.53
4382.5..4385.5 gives 0.60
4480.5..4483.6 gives 0.50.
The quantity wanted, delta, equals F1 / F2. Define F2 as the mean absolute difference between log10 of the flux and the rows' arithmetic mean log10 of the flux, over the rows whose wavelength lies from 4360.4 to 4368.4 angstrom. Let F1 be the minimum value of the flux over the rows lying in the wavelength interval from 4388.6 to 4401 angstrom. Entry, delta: 188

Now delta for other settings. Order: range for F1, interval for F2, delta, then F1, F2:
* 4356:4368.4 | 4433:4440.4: 18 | 3.928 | 0.21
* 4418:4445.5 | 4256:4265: 28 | 0.8562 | 0.03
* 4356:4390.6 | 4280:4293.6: 27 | 1.764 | 0.07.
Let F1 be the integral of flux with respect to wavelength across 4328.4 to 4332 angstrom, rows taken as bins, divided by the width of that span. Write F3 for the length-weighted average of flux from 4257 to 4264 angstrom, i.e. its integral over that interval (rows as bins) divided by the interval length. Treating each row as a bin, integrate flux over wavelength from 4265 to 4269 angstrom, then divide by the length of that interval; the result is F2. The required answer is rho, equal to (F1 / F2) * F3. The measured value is 6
